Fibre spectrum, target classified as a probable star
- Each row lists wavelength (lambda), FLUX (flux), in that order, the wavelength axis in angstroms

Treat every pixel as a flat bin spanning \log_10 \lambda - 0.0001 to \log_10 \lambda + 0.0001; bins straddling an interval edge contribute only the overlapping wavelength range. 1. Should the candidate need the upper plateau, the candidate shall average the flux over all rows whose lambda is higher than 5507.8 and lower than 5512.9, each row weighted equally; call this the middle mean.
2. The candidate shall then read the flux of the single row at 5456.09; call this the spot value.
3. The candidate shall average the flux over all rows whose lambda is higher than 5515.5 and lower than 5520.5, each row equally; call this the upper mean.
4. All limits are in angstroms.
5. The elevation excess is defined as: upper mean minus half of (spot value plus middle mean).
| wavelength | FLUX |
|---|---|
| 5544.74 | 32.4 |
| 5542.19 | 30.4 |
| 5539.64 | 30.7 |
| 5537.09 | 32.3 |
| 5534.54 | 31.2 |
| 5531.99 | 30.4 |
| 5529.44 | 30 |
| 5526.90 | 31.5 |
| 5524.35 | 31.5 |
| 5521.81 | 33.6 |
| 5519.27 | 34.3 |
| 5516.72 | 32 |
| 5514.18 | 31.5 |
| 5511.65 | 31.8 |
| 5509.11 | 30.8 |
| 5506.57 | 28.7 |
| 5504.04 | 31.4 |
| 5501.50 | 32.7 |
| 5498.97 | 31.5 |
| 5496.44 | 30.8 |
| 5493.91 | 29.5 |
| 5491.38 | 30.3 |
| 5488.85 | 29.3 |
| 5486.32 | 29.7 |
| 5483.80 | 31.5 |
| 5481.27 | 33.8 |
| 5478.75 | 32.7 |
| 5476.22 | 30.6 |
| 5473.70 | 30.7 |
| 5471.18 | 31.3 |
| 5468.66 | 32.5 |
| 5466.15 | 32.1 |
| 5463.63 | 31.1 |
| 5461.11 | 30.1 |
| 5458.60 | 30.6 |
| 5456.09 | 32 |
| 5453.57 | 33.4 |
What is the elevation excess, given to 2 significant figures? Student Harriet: 1.5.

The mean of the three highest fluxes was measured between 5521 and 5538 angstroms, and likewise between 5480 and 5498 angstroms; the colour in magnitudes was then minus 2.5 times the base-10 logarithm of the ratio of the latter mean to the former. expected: 0.015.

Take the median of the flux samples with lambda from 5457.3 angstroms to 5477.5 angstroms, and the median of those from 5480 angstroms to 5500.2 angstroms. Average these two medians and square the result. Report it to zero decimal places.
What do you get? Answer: 944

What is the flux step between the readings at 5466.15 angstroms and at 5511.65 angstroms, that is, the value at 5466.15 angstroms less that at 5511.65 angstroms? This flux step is 0.30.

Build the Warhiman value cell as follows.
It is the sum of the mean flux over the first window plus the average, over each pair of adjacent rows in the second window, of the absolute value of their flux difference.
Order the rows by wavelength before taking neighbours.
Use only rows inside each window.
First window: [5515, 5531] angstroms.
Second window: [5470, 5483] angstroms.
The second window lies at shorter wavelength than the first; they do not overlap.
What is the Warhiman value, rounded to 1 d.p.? 33.1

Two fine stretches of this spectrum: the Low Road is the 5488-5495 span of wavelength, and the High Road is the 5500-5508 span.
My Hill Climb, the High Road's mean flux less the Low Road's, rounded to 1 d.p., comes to 1.2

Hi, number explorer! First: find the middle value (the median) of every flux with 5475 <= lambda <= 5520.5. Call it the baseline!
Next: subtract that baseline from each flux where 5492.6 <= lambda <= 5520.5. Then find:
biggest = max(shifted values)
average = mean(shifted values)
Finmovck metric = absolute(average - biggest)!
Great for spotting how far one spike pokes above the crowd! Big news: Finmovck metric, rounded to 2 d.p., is 2.94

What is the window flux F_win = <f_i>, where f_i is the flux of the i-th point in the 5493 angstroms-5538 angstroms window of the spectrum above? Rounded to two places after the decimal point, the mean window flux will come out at 31.42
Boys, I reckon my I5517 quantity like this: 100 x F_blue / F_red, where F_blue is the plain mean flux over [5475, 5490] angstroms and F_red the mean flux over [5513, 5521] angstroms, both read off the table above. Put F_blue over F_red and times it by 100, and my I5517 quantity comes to 96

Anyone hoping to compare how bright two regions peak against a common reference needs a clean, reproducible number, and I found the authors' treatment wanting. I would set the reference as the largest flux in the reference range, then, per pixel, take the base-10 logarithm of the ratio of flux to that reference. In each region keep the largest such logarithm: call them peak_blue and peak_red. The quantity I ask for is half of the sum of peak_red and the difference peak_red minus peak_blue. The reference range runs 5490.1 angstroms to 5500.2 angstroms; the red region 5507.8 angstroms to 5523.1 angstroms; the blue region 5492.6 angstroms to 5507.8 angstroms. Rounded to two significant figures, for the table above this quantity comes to 0.029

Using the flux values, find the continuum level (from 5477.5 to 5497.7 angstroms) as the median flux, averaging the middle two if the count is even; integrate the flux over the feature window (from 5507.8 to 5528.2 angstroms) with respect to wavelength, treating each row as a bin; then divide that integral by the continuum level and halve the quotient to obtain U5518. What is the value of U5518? 10.7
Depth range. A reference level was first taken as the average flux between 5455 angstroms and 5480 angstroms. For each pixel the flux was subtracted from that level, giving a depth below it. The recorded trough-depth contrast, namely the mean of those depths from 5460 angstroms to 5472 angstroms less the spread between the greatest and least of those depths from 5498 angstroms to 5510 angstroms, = -4.1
